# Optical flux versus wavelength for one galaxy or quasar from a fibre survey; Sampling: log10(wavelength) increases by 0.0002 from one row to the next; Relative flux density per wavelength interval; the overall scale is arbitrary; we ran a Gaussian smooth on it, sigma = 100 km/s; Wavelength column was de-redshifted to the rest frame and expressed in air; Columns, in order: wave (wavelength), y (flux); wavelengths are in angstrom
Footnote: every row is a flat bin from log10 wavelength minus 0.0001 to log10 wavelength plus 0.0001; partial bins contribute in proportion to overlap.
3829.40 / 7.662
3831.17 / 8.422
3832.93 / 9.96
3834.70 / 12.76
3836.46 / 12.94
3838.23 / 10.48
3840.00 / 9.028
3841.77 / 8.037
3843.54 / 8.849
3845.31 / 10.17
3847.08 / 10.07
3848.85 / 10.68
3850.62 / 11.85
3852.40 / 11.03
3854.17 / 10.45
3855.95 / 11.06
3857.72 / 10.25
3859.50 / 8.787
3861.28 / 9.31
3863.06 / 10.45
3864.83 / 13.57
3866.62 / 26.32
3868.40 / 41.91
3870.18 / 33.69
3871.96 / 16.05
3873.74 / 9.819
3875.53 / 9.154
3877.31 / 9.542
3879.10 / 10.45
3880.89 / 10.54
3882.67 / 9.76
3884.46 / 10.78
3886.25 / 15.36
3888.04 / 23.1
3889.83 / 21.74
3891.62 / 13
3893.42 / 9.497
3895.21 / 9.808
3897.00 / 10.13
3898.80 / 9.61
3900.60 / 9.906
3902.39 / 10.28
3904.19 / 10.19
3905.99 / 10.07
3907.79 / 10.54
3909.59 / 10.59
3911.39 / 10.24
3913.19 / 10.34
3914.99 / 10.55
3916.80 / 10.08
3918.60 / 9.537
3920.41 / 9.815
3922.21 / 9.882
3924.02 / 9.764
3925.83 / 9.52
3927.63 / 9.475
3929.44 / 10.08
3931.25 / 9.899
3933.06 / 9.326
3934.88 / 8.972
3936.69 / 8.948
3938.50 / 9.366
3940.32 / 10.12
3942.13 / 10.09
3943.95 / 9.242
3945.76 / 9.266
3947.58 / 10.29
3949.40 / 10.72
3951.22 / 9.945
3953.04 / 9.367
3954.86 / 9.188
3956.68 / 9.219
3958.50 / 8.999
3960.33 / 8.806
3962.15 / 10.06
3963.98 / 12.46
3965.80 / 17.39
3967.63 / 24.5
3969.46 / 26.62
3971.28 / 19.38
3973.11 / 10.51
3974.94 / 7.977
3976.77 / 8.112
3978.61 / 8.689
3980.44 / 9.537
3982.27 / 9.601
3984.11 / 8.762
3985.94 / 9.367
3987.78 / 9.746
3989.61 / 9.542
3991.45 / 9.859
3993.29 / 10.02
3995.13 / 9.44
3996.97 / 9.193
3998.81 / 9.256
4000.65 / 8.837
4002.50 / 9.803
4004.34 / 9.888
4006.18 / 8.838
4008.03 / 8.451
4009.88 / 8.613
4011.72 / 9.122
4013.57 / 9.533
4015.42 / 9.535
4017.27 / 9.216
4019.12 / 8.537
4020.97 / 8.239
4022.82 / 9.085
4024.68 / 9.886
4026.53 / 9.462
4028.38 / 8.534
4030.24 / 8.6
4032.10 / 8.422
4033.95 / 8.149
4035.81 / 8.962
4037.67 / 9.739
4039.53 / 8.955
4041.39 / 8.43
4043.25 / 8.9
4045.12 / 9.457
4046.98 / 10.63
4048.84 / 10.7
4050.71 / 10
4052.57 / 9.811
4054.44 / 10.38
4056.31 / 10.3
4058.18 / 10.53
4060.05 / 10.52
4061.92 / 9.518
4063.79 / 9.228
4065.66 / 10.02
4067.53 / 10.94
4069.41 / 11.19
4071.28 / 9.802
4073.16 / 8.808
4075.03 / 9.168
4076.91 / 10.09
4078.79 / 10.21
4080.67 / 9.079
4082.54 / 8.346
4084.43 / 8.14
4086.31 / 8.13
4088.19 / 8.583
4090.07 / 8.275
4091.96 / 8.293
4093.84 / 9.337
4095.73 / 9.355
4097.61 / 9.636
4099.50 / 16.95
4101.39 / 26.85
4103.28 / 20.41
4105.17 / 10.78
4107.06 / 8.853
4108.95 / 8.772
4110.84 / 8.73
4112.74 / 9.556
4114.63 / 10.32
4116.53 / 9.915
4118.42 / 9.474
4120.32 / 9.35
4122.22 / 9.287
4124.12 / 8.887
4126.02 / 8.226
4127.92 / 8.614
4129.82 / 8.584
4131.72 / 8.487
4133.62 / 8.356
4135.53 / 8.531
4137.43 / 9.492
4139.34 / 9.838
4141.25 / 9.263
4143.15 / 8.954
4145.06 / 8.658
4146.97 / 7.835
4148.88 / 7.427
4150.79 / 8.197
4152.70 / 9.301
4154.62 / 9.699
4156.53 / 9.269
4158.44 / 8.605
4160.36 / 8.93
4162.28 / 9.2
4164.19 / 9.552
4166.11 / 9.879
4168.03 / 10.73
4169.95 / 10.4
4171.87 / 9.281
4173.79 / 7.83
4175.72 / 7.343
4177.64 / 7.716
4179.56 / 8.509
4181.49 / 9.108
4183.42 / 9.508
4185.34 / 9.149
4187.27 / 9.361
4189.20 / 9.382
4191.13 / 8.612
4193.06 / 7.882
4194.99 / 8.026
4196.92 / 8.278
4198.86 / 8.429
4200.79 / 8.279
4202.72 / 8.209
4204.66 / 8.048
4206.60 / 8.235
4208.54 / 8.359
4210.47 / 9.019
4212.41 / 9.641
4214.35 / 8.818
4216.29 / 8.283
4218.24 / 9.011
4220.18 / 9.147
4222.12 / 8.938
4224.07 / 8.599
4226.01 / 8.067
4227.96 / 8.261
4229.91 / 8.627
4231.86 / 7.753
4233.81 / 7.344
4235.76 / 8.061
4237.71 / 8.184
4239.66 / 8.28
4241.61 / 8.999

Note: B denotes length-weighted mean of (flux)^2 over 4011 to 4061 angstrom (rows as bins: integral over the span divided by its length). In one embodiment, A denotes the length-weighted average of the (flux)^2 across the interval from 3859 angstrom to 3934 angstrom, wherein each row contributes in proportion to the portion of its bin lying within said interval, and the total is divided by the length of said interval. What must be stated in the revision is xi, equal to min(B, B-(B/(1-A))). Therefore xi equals 89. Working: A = 207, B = 89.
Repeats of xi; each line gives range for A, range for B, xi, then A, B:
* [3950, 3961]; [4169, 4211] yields 74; 87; 74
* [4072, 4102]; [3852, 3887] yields 287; 127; 287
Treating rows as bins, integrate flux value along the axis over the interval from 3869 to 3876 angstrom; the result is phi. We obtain 131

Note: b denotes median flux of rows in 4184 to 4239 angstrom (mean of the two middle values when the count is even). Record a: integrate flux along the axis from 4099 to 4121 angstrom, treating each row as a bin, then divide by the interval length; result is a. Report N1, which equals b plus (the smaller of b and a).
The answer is 16.6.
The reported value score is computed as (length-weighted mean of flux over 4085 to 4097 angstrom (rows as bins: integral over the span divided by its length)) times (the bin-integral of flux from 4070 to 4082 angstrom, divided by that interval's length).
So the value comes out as 83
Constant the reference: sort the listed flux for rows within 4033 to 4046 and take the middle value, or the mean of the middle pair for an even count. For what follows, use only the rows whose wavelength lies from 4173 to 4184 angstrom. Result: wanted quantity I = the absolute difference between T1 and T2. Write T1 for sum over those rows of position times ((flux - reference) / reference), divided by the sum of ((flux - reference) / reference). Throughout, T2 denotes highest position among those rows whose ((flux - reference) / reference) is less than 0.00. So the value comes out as 4.7 angstrom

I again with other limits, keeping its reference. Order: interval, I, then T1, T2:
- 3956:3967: 4.5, 3964.9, 3960.33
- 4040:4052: 5.9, 4049.1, 4043.25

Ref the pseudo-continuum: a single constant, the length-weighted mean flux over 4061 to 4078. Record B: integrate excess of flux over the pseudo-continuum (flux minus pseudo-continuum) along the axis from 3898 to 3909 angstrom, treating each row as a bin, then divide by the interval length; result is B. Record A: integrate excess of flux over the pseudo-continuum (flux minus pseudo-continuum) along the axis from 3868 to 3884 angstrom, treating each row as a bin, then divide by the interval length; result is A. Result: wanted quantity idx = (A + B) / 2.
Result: 3.1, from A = 6.0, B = 0.3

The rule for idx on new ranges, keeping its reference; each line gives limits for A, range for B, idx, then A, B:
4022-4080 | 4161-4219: -0.7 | -0.2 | -1.1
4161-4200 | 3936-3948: -0.6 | -1.0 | -0.3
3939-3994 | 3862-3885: 3.9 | 1.4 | 6.5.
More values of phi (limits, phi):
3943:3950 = 69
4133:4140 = 63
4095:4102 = 108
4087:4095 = 69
